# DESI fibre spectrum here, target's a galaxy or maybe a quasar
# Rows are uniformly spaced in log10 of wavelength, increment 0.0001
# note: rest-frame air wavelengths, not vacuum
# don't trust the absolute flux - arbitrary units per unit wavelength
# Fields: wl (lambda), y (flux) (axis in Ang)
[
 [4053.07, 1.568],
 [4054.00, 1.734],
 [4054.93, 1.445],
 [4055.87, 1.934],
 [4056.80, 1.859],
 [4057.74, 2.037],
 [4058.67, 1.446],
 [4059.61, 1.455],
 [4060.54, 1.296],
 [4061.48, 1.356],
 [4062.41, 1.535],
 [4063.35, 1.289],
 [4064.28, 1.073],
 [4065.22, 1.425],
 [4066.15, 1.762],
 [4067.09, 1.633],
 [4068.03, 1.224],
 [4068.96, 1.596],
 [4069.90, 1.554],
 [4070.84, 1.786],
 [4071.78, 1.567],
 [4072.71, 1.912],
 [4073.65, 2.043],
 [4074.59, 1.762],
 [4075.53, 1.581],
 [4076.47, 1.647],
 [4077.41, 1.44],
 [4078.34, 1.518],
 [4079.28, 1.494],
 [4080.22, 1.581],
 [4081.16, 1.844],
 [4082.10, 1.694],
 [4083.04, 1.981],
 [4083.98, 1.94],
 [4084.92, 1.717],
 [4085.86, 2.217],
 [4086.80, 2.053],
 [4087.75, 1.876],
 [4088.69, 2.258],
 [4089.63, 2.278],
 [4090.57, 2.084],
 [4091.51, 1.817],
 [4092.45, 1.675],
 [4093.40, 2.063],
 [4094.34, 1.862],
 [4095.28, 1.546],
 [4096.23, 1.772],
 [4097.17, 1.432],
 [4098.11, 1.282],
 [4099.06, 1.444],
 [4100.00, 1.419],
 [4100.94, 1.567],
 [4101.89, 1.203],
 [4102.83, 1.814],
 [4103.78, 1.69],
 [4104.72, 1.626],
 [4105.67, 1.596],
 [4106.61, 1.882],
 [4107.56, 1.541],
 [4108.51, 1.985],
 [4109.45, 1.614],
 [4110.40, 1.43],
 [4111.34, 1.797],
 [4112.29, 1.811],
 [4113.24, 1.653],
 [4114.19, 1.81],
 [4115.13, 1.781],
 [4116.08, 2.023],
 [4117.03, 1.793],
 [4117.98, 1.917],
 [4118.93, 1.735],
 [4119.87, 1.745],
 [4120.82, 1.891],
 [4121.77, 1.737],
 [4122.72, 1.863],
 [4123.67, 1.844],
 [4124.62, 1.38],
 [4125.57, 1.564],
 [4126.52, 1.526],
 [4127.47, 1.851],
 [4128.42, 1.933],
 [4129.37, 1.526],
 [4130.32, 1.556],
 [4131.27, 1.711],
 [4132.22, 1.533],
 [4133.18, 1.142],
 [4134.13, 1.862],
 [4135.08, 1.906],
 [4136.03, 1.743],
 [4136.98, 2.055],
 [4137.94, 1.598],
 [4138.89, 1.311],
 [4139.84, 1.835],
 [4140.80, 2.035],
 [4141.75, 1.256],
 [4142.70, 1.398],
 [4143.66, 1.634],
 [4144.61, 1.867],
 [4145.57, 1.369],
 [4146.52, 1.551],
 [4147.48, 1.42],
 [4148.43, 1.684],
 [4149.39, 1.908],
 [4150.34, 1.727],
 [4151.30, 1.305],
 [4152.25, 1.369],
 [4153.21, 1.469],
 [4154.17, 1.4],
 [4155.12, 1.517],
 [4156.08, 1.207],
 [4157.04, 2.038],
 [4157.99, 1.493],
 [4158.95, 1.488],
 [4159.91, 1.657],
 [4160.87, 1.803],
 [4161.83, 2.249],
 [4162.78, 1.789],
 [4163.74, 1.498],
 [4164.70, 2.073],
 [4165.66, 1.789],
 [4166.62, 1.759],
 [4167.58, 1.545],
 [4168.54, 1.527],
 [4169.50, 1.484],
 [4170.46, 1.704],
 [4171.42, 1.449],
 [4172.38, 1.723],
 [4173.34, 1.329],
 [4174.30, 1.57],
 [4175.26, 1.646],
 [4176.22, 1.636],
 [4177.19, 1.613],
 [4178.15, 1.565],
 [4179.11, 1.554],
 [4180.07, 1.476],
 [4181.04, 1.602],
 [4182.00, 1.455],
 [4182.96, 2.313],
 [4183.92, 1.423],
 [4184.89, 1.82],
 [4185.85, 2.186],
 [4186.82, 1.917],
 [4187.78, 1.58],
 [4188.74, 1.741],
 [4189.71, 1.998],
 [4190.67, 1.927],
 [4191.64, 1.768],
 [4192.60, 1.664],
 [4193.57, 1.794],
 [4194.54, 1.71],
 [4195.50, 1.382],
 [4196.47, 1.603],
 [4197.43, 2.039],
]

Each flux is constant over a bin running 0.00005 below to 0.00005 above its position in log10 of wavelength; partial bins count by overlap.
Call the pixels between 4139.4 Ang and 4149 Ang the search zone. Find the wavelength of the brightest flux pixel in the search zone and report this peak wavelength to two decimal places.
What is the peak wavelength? 4140.80 Ang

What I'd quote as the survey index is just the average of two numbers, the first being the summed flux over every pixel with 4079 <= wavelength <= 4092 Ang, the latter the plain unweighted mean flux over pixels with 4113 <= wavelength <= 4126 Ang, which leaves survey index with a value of 14.3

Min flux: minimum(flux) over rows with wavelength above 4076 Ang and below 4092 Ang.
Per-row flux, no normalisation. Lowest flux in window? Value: 1.44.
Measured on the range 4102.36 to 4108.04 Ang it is 1.541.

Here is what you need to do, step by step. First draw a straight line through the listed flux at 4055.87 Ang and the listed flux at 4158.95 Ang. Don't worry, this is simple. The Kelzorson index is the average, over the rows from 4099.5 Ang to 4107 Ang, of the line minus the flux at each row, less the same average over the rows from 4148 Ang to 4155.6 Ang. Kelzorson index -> 0.16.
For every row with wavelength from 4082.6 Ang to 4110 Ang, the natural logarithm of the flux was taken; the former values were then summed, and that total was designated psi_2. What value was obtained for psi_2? 16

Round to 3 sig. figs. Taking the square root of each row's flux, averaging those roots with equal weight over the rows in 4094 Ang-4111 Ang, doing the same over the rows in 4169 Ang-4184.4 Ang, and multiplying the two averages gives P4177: 1.59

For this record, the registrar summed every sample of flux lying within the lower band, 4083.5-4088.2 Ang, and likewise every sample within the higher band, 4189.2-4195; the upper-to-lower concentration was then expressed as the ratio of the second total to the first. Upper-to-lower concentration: 1.1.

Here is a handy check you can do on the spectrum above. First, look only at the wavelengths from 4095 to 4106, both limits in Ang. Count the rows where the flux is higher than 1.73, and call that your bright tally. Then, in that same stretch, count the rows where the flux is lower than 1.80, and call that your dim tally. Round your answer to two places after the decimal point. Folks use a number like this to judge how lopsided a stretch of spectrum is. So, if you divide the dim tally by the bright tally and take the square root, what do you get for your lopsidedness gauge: 2.35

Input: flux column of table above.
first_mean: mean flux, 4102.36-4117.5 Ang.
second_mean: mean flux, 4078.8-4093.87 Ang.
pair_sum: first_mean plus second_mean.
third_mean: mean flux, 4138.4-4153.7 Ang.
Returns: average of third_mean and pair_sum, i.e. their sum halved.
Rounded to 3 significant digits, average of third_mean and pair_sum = 2.61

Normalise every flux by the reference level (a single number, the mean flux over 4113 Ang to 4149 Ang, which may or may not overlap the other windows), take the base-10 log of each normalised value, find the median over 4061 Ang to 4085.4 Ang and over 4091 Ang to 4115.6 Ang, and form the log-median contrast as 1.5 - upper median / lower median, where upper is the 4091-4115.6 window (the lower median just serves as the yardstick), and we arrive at 1.3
